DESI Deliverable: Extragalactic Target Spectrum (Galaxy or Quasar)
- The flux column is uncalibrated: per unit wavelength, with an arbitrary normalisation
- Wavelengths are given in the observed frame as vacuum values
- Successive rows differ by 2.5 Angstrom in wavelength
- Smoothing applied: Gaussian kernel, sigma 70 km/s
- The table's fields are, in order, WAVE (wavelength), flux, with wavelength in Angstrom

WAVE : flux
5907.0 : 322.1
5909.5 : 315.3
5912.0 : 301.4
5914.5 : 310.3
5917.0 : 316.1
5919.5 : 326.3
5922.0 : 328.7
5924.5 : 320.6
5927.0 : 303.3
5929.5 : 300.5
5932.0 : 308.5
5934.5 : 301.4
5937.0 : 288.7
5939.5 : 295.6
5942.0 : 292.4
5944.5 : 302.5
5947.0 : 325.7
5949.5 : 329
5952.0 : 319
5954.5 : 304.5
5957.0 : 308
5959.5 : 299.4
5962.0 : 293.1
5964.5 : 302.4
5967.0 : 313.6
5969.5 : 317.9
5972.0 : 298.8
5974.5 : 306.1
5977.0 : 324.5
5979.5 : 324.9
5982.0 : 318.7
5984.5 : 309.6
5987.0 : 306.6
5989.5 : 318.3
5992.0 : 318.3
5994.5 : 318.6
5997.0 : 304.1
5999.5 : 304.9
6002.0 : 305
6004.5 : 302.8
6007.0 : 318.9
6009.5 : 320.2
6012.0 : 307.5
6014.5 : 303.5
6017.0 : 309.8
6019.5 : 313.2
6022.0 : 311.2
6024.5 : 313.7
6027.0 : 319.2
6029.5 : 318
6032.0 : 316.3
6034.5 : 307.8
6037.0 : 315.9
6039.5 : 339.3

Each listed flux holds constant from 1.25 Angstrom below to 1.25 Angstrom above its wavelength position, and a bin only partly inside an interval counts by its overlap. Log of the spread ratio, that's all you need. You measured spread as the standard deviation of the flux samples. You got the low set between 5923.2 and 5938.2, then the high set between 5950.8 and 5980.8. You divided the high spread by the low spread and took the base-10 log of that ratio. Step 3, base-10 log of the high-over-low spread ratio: 0.0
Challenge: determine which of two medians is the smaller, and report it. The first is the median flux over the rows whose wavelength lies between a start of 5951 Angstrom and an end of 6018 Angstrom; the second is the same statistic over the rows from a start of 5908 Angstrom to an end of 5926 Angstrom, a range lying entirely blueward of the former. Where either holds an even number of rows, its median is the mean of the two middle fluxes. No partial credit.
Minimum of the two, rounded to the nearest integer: 308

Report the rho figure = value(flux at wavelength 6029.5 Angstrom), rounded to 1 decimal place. 318.0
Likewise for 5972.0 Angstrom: 298.8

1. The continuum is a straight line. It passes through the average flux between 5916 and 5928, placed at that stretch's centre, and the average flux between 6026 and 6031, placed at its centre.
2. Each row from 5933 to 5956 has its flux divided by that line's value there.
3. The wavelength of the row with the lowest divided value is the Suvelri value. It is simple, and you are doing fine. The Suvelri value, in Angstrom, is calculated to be 5937.0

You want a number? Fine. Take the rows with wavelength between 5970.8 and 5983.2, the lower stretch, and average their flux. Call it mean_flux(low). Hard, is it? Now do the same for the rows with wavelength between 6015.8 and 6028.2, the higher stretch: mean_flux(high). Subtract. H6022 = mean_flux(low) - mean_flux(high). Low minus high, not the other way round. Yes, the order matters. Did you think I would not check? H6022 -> 1.2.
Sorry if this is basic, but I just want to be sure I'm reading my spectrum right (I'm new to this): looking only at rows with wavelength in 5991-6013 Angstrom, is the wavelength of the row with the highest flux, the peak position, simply 6009.5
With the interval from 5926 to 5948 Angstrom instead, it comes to 5947.0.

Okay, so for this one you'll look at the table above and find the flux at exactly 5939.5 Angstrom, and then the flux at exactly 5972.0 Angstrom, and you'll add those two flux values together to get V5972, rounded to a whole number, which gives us 594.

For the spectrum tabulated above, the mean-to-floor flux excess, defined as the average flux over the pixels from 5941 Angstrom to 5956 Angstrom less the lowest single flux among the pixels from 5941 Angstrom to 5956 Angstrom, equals 20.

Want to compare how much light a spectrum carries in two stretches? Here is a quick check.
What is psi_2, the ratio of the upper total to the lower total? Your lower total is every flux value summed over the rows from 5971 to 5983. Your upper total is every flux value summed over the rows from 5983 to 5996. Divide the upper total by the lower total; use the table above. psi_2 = 1.00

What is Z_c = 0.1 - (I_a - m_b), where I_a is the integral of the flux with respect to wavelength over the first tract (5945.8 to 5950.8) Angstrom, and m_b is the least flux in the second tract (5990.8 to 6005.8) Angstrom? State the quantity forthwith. -1334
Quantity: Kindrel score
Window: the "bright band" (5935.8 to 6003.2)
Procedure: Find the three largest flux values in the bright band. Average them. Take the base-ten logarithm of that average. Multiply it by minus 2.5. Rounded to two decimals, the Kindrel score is -6.28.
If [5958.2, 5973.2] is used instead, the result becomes -6.23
